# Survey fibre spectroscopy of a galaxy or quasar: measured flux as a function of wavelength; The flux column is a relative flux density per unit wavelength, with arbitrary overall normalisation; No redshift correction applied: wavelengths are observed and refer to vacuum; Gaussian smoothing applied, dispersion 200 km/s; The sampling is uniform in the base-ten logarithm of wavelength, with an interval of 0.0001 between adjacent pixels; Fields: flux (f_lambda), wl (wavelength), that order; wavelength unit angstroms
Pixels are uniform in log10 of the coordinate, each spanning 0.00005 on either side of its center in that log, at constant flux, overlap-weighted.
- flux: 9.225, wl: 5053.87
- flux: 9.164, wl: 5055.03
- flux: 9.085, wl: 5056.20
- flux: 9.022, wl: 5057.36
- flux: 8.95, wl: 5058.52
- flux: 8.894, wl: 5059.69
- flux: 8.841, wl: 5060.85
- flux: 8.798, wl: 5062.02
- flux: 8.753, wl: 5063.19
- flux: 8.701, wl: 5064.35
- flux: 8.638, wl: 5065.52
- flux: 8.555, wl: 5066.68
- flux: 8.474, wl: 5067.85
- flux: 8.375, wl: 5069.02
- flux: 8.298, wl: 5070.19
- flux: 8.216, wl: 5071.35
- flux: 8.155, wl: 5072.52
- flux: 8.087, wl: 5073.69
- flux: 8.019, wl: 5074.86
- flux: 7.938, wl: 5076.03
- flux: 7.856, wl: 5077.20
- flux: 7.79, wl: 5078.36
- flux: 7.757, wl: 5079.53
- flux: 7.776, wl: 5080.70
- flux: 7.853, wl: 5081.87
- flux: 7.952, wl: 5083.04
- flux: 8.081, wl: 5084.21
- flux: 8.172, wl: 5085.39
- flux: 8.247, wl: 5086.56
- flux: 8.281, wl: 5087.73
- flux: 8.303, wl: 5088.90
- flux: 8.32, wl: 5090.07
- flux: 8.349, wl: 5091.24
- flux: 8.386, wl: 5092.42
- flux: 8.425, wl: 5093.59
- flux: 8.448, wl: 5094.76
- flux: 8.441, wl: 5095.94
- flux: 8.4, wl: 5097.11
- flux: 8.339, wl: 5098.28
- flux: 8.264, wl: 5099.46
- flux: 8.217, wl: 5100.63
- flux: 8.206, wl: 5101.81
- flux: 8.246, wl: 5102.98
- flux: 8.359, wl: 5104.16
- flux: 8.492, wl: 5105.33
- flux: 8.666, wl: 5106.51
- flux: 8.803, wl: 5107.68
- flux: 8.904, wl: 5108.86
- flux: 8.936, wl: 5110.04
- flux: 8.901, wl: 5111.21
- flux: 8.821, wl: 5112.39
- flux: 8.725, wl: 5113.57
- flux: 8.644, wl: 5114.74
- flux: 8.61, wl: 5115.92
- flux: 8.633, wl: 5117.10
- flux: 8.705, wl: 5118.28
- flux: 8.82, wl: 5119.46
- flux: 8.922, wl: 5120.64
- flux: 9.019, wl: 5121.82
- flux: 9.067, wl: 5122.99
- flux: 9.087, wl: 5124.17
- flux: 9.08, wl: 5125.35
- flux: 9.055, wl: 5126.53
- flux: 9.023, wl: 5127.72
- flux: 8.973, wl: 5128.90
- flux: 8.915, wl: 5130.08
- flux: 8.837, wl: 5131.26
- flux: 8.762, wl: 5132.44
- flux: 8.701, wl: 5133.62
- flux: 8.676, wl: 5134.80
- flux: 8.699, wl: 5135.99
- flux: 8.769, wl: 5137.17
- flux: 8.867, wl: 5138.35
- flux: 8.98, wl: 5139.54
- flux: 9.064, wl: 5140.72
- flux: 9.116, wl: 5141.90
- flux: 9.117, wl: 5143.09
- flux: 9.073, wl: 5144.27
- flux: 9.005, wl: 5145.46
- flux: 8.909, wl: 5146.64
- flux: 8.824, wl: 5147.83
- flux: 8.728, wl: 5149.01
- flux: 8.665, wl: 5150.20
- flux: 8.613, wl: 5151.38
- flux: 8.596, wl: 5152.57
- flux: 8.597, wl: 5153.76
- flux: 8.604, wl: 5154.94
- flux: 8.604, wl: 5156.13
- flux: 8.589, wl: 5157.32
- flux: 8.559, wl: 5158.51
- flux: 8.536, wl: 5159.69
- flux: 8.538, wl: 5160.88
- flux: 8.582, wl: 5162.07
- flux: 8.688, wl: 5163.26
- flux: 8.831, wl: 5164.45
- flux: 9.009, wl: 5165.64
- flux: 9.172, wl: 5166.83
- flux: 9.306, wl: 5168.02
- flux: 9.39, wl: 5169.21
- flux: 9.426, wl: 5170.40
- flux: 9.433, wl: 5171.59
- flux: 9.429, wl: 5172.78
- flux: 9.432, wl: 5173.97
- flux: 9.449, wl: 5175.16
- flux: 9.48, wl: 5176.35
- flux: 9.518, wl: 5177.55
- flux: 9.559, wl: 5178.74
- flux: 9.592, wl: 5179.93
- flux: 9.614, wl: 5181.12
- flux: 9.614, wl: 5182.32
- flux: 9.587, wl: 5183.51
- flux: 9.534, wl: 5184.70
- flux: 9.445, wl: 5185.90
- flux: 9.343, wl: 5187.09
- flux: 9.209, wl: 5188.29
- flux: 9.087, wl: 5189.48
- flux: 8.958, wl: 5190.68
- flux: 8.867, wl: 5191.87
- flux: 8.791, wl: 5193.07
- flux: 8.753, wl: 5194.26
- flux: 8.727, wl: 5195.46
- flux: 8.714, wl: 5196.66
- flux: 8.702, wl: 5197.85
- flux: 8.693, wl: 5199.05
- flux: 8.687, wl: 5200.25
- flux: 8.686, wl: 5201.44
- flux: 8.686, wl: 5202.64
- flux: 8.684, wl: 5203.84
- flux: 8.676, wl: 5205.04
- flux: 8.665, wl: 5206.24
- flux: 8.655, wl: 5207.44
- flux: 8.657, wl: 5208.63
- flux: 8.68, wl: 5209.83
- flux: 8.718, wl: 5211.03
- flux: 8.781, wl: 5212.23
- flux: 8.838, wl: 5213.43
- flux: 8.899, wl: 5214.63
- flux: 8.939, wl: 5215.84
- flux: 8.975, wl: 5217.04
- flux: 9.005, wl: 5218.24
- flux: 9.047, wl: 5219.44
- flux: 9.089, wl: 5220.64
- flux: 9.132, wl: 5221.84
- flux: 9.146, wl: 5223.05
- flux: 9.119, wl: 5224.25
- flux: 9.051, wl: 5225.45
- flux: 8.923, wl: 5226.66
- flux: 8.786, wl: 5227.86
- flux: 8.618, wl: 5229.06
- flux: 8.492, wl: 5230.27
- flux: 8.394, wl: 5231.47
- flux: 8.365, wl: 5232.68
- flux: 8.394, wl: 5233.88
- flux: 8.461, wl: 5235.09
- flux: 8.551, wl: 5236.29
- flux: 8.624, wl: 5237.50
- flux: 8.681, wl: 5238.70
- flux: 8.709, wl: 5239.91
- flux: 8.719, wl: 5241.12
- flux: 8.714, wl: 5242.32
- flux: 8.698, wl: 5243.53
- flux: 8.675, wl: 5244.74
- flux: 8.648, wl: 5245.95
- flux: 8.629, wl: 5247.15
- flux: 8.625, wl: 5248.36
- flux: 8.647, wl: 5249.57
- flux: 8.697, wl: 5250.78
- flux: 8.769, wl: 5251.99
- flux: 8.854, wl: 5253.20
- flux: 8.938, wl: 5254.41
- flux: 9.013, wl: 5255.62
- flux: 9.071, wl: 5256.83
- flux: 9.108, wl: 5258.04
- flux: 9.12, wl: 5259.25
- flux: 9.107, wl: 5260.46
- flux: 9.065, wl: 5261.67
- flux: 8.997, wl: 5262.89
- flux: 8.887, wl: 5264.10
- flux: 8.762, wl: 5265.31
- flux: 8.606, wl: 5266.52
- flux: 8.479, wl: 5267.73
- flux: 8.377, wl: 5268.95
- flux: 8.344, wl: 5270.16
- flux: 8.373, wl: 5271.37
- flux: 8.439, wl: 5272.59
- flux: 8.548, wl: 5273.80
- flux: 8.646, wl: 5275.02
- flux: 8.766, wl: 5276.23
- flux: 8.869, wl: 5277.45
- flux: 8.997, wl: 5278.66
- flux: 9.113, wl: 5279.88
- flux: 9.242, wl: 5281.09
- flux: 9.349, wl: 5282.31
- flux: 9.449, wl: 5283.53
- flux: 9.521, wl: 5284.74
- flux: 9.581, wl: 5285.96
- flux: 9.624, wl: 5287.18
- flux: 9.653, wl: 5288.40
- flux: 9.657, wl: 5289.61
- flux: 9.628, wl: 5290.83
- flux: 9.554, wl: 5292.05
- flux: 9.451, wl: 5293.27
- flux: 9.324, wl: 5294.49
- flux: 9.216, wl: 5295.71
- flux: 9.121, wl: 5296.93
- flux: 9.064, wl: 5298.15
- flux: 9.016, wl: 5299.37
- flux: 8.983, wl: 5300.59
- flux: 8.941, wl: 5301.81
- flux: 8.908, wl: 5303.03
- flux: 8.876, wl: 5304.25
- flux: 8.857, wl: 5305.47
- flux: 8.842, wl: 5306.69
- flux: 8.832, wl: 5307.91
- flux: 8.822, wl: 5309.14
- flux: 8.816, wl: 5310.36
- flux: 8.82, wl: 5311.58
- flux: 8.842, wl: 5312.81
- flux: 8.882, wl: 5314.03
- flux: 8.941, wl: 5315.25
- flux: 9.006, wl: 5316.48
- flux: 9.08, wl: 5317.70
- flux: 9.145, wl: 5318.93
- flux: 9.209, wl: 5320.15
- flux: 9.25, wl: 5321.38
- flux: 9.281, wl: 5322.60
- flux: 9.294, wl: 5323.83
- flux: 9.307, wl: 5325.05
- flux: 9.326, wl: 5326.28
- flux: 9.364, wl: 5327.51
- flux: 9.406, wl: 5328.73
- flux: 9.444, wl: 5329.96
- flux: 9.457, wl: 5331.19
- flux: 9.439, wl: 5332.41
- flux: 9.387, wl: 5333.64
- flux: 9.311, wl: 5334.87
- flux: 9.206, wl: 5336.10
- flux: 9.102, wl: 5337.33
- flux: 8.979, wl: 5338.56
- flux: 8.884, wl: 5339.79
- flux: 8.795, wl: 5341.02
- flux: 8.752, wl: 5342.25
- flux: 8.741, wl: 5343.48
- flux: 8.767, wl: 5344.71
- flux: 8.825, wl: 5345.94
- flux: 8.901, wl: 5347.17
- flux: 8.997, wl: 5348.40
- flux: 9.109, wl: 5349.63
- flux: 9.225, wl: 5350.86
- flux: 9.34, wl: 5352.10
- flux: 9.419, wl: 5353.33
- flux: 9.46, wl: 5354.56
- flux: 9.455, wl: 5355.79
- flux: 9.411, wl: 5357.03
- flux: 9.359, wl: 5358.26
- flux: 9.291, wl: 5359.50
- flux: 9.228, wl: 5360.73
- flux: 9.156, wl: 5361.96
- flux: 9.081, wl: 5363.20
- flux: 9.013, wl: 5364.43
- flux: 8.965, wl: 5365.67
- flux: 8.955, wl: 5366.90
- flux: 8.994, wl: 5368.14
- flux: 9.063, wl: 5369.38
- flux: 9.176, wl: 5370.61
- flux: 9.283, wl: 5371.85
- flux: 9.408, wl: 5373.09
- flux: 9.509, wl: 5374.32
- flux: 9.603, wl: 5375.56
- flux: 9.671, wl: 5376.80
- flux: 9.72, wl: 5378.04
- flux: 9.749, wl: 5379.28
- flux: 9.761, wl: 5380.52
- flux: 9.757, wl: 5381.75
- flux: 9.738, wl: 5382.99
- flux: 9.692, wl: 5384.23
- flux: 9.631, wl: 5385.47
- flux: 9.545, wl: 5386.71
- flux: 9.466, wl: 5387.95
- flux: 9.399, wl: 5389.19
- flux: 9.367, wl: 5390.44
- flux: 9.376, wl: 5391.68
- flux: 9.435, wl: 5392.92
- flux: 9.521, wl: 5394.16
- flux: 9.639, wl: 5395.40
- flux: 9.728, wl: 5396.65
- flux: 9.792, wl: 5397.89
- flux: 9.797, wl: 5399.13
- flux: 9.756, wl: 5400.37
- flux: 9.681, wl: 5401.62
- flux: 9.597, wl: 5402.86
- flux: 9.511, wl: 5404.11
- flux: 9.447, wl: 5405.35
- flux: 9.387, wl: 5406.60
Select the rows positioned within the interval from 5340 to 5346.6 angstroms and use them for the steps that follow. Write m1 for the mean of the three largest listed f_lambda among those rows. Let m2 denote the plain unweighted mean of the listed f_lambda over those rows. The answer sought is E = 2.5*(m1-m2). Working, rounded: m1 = 8.8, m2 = 8.8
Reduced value 0.049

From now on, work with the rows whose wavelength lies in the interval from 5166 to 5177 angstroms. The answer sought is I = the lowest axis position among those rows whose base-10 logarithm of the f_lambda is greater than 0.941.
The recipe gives 5166.83 angstroms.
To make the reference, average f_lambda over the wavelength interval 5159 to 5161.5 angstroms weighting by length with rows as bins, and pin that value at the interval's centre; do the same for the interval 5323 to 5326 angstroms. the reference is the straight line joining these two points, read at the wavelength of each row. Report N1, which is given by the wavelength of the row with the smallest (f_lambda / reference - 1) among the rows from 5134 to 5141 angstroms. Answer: 5134.80 angstroms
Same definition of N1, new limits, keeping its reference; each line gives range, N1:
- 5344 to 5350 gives 5344.71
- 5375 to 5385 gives 5375.56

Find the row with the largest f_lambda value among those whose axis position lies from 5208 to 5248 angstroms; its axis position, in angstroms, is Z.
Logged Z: 5223.05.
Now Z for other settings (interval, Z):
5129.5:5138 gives 5130.08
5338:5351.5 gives 5350.86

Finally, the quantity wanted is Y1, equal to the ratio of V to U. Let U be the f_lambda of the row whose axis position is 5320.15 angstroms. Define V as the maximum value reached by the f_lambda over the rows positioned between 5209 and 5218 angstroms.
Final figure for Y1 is 0.97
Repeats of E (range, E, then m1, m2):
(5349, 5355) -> 0.239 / 9.4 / 9.3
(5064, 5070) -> 0.207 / 8.6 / 8.5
